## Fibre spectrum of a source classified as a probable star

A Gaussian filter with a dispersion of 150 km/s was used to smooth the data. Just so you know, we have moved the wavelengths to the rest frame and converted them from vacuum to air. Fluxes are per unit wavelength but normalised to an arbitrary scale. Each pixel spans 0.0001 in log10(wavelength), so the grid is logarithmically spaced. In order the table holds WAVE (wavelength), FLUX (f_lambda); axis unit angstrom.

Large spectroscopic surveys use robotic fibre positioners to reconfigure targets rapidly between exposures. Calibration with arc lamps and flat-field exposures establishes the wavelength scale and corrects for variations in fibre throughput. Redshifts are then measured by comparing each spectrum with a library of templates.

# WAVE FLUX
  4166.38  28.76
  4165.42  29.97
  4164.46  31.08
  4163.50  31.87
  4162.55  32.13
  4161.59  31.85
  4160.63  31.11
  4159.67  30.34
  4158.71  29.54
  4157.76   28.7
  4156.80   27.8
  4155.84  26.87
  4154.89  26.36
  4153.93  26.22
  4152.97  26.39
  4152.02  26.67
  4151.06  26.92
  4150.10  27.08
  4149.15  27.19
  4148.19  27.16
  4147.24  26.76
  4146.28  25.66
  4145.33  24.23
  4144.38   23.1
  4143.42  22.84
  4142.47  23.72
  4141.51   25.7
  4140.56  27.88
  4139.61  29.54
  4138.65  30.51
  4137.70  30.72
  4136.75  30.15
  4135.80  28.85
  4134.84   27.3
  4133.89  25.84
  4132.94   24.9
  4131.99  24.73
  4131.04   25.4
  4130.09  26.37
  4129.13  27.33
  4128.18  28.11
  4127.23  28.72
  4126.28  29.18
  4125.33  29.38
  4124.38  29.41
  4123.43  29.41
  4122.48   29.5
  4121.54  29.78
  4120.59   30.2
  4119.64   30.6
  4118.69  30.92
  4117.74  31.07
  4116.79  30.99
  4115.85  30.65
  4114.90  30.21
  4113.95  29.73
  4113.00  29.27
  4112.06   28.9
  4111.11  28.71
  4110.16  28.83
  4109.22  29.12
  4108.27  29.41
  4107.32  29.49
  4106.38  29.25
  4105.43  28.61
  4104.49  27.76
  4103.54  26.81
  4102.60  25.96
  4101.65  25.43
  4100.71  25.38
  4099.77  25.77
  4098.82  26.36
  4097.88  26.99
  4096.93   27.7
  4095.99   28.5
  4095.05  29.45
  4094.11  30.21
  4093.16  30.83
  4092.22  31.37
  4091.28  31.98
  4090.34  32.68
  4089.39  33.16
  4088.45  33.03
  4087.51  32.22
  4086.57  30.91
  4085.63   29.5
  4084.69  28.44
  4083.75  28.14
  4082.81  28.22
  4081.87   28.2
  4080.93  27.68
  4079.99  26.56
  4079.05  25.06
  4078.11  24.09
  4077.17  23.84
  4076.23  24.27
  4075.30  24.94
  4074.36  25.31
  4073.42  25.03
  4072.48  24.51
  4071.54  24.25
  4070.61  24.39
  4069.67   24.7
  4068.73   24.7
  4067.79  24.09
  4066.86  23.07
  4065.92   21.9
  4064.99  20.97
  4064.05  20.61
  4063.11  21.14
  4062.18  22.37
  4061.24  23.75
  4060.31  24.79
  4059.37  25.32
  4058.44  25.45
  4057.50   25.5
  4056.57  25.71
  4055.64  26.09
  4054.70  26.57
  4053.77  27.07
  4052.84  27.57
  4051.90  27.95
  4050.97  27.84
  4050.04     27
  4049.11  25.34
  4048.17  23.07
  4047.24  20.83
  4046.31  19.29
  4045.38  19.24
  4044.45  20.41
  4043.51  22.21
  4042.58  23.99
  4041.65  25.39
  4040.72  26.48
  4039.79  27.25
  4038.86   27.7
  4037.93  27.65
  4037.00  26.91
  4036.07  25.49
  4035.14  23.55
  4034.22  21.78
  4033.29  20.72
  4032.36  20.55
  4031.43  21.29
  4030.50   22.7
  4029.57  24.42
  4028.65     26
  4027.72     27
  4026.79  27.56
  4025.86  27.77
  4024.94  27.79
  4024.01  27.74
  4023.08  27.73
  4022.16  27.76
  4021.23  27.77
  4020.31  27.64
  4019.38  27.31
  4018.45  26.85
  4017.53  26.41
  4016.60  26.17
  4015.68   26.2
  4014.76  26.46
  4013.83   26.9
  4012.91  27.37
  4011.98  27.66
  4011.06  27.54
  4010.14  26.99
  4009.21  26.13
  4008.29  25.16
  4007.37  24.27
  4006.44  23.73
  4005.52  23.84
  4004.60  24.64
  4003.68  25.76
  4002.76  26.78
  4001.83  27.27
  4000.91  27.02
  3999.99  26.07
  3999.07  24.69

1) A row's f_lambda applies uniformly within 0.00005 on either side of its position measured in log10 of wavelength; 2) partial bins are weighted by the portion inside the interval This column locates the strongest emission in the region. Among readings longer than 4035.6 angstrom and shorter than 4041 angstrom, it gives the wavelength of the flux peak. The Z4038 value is 4038.86 angstrom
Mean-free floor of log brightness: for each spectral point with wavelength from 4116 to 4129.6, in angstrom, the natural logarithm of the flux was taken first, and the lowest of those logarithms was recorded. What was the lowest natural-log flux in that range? 3.31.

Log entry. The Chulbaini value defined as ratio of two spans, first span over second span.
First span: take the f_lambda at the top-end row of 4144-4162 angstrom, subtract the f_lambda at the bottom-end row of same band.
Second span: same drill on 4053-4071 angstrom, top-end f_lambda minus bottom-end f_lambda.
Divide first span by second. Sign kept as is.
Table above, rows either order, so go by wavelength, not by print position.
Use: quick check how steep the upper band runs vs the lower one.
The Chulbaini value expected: -3.3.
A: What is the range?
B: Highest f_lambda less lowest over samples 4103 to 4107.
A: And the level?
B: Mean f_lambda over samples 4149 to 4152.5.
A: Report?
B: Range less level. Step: -25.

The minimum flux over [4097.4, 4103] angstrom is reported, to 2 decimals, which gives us 25.38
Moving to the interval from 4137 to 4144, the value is 22.84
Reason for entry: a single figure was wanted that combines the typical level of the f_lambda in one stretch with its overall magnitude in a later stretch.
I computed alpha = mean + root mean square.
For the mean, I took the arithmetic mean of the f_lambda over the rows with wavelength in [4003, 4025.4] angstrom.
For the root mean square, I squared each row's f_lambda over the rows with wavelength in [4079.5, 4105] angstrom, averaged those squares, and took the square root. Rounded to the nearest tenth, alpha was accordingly 55.5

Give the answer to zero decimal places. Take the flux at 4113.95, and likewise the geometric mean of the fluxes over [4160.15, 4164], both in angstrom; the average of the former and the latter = 31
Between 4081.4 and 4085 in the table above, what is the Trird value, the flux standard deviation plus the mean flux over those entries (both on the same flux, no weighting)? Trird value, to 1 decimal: 28.4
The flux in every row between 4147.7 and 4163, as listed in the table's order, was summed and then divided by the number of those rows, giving 28.3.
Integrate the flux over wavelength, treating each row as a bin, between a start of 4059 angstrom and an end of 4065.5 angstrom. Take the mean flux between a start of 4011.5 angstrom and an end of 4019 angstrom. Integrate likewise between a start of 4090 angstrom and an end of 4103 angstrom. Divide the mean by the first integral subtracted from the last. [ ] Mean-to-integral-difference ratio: 0.1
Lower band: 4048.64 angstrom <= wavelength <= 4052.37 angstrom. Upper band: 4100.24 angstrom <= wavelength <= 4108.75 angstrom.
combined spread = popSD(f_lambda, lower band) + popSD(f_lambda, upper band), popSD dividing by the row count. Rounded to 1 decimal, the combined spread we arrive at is 2.7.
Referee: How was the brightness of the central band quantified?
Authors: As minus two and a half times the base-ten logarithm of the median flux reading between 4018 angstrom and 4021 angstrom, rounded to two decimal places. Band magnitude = -3.59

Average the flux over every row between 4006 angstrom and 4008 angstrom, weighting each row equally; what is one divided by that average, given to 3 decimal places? 0.042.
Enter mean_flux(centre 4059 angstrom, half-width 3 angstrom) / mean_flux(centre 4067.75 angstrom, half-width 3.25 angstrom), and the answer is 1.07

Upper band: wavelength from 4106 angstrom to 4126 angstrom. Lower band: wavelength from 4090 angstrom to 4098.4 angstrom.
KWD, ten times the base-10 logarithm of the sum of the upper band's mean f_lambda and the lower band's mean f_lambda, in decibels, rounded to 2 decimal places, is 17.76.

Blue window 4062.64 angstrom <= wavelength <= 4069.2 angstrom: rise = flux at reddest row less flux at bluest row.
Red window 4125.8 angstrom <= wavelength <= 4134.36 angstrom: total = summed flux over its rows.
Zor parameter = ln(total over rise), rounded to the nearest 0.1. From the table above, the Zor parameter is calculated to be 4.2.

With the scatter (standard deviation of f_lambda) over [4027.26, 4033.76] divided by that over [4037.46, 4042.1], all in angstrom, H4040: 3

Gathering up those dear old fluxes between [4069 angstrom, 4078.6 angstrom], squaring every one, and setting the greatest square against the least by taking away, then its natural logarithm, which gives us 4.3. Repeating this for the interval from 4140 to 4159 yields 5.9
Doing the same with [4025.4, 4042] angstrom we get 5.9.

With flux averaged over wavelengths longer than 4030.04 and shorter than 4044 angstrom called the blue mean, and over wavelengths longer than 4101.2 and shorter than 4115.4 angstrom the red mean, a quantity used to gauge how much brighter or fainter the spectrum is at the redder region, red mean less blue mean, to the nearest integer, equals 4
